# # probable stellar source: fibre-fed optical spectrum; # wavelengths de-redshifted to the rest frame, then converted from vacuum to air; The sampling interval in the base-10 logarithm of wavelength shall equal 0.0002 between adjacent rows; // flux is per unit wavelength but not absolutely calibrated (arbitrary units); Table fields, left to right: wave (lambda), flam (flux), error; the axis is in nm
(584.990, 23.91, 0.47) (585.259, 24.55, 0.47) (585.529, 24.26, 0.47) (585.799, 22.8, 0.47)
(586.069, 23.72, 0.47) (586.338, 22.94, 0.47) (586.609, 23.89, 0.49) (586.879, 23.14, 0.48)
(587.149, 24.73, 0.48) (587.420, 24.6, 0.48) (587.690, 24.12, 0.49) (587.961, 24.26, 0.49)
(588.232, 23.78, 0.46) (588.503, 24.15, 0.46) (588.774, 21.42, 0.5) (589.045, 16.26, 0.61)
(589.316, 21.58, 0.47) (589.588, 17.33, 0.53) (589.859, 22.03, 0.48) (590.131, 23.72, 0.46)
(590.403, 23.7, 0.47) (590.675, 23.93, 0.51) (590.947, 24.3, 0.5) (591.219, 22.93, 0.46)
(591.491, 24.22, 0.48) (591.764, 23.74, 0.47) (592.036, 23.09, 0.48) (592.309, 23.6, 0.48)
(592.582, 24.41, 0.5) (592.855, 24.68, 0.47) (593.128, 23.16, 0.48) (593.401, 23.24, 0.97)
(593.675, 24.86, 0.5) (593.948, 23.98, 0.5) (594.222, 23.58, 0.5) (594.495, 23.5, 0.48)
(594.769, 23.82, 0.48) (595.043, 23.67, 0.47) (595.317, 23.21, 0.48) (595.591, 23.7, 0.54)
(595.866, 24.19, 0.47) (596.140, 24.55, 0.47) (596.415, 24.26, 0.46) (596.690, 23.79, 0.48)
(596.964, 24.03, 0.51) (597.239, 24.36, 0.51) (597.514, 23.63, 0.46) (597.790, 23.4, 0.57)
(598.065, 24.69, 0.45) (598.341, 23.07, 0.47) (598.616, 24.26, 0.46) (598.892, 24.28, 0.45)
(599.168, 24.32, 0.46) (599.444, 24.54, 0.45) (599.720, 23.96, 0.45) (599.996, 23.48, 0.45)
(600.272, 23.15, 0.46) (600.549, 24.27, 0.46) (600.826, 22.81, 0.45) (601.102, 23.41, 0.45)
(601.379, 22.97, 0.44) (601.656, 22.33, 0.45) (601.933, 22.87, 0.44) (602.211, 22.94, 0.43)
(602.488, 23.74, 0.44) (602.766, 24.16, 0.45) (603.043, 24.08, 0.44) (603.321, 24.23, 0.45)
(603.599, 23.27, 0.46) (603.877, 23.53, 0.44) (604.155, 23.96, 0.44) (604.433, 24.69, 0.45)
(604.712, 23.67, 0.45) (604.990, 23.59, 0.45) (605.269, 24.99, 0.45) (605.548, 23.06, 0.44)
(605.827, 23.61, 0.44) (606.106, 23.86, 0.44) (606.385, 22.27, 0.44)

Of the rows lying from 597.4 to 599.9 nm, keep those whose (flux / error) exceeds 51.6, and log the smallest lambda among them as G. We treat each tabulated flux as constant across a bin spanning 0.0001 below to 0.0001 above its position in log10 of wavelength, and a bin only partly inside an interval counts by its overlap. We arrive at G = 598.065 nm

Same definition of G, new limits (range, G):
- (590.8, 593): 592.855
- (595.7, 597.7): 596.140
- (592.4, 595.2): 592.855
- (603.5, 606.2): 603.877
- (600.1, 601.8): 600.549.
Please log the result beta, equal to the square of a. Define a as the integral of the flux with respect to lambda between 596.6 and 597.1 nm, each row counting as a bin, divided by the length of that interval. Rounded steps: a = 24.0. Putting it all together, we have 574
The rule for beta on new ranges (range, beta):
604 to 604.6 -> 589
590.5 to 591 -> 579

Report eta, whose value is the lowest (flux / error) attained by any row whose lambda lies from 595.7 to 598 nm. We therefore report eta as 41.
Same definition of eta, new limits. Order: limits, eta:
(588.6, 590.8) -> 27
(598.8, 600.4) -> 50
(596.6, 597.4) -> 47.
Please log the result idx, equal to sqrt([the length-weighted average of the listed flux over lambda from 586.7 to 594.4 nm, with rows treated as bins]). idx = 4.81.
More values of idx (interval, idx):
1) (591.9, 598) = 4.88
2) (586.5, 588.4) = 4.91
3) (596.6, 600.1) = 4.90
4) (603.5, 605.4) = 4.90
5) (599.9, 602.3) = 4.81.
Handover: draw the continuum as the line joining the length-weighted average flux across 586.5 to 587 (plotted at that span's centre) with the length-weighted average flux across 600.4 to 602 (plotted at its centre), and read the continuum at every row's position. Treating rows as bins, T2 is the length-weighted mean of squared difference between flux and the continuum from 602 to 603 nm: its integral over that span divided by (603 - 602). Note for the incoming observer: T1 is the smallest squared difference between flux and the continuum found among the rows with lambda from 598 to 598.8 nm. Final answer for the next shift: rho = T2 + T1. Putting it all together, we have 0.6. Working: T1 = 0.016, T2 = 0.6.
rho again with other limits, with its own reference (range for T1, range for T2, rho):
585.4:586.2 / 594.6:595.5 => 0.2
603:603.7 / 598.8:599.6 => 1.5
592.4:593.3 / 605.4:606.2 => 0.4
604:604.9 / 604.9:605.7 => 1.9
